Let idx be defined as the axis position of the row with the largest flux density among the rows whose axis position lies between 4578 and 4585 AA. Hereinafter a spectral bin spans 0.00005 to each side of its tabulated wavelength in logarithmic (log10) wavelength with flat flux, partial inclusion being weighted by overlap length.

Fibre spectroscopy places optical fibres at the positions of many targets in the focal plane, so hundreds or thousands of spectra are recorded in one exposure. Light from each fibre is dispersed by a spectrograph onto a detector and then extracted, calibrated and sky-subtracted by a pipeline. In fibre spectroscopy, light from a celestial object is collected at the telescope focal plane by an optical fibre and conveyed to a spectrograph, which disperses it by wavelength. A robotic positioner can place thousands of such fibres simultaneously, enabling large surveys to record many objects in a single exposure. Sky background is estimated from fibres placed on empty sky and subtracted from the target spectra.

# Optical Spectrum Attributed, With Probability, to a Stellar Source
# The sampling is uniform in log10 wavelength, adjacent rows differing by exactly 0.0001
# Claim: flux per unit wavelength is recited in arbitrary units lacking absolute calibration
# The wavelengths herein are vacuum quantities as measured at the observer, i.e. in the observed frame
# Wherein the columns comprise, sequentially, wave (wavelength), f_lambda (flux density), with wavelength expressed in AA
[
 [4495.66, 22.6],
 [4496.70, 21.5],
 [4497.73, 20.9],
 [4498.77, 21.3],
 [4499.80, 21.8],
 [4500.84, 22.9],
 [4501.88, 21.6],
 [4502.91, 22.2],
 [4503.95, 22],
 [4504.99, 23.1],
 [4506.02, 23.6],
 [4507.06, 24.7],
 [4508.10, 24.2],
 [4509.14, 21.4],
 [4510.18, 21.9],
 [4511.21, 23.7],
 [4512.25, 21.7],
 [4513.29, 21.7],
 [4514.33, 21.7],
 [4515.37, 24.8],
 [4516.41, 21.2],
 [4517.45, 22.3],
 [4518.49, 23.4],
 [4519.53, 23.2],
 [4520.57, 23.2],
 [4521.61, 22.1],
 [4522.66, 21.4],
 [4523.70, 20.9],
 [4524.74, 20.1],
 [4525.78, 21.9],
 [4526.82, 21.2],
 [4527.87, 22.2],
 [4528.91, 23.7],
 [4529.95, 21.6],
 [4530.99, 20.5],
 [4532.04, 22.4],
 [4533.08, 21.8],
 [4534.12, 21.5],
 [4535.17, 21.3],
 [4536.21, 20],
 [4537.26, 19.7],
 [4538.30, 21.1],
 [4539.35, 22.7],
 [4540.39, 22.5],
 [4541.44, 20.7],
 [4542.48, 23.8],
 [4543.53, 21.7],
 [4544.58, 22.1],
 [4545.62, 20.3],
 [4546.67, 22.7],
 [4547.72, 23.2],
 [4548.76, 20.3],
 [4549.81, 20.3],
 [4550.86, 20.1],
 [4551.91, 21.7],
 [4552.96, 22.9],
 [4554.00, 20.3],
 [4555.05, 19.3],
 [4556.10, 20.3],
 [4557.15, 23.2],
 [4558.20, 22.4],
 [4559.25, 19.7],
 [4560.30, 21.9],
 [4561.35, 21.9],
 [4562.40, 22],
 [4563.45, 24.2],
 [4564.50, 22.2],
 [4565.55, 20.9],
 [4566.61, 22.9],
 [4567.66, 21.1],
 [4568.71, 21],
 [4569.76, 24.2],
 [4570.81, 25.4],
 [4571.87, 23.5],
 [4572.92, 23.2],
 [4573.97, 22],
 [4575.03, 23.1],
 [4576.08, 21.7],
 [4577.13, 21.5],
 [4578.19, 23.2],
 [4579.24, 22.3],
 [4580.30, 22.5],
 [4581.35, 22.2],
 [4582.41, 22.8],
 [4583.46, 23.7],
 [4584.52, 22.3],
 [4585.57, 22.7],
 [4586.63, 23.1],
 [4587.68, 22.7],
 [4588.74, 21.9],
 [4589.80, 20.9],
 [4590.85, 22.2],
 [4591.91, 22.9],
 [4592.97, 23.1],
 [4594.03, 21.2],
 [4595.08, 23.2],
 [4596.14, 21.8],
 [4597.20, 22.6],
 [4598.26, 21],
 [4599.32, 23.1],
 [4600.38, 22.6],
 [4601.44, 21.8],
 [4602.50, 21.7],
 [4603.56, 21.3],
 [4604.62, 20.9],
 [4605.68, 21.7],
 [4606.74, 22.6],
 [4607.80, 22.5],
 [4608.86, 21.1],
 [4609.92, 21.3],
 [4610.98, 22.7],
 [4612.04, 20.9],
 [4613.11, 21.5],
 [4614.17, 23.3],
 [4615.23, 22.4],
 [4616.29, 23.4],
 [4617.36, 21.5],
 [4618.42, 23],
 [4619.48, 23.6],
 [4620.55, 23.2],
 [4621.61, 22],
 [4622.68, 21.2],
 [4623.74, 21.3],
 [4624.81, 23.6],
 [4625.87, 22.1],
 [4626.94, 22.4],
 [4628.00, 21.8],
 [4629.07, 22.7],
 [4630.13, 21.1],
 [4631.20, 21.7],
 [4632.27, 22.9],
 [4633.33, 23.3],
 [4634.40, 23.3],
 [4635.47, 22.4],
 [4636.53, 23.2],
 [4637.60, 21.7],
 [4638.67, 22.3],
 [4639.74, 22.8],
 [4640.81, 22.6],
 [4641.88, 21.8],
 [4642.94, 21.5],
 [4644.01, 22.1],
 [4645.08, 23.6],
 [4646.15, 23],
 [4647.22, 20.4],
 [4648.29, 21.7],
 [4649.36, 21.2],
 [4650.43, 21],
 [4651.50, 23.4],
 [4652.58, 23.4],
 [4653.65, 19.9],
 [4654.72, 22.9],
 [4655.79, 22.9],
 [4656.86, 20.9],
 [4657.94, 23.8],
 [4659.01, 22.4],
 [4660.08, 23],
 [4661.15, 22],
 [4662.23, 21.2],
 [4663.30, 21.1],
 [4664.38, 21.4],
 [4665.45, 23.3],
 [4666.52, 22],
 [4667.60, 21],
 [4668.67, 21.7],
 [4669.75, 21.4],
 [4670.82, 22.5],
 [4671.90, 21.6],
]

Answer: 4583.46 AA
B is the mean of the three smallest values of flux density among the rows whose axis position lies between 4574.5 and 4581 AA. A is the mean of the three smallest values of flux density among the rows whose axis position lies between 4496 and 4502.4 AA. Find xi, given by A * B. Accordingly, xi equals 464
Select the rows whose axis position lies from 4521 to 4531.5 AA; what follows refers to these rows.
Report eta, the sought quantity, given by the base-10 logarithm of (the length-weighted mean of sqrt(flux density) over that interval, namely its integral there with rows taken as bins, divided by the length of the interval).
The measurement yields 0.667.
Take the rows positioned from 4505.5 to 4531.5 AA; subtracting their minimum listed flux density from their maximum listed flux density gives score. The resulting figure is 4.7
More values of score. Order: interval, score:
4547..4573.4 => 6.1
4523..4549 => 4.1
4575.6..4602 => 2.8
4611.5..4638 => 2.7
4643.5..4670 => 3.9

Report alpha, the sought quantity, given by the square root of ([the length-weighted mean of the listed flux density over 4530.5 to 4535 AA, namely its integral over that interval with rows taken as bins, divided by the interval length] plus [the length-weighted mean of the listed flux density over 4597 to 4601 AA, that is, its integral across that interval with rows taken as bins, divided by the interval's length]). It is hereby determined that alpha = 6.62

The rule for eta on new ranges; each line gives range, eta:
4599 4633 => 0.673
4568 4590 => 0.678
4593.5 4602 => 0.673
